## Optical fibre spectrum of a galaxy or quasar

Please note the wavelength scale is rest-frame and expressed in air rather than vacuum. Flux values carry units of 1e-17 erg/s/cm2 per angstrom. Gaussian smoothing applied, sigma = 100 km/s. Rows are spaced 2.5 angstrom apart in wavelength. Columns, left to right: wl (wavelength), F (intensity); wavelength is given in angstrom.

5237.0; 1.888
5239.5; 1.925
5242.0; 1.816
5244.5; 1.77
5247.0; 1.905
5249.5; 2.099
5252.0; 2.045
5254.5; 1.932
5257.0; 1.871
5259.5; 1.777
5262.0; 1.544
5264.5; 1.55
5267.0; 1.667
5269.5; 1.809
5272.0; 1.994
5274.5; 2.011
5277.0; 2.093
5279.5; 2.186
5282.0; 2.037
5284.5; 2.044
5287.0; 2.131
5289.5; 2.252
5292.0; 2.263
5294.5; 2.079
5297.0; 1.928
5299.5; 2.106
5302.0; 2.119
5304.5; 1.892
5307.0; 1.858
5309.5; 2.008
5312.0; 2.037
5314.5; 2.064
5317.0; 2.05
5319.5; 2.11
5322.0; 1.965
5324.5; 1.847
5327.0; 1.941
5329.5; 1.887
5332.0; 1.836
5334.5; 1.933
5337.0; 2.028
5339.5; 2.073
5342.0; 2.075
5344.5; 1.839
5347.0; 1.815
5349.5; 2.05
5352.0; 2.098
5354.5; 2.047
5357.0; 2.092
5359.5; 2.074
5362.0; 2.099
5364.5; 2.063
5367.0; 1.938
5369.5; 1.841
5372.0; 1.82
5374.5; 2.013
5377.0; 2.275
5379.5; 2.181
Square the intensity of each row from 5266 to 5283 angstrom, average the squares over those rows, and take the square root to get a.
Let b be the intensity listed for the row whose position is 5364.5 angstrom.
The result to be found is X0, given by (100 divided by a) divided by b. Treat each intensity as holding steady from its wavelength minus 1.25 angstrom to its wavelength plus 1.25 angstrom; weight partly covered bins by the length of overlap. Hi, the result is 24.5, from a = 1.98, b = 2.063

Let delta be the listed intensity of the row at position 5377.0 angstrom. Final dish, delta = 2.275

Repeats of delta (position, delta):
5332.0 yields 1.836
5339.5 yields 2.073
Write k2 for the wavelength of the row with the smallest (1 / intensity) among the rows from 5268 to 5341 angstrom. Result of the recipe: 5292.0 angstrom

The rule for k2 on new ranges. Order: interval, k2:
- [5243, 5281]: 5279.5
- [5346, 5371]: 5362.0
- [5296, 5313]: 5302.0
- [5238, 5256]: 5249.5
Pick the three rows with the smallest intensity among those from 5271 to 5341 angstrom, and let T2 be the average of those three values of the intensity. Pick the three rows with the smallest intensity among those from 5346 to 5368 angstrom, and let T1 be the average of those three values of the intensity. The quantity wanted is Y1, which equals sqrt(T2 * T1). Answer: 1.89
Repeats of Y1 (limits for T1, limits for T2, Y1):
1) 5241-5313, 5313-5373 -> 1.70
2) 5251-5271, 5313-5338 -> 1.72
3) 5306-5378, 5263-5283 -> 1.75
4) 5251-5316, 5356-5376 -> 1.72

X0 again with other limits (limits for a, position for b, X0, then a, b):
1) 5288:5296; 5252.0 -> 22.2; 2.20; 2.045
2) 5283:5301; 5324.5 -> 25.6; 2.12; 1.847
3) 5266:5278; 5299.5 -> 24.7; 1.92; 2.106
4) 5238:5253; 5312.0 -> 25.4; 1.93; 2.037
